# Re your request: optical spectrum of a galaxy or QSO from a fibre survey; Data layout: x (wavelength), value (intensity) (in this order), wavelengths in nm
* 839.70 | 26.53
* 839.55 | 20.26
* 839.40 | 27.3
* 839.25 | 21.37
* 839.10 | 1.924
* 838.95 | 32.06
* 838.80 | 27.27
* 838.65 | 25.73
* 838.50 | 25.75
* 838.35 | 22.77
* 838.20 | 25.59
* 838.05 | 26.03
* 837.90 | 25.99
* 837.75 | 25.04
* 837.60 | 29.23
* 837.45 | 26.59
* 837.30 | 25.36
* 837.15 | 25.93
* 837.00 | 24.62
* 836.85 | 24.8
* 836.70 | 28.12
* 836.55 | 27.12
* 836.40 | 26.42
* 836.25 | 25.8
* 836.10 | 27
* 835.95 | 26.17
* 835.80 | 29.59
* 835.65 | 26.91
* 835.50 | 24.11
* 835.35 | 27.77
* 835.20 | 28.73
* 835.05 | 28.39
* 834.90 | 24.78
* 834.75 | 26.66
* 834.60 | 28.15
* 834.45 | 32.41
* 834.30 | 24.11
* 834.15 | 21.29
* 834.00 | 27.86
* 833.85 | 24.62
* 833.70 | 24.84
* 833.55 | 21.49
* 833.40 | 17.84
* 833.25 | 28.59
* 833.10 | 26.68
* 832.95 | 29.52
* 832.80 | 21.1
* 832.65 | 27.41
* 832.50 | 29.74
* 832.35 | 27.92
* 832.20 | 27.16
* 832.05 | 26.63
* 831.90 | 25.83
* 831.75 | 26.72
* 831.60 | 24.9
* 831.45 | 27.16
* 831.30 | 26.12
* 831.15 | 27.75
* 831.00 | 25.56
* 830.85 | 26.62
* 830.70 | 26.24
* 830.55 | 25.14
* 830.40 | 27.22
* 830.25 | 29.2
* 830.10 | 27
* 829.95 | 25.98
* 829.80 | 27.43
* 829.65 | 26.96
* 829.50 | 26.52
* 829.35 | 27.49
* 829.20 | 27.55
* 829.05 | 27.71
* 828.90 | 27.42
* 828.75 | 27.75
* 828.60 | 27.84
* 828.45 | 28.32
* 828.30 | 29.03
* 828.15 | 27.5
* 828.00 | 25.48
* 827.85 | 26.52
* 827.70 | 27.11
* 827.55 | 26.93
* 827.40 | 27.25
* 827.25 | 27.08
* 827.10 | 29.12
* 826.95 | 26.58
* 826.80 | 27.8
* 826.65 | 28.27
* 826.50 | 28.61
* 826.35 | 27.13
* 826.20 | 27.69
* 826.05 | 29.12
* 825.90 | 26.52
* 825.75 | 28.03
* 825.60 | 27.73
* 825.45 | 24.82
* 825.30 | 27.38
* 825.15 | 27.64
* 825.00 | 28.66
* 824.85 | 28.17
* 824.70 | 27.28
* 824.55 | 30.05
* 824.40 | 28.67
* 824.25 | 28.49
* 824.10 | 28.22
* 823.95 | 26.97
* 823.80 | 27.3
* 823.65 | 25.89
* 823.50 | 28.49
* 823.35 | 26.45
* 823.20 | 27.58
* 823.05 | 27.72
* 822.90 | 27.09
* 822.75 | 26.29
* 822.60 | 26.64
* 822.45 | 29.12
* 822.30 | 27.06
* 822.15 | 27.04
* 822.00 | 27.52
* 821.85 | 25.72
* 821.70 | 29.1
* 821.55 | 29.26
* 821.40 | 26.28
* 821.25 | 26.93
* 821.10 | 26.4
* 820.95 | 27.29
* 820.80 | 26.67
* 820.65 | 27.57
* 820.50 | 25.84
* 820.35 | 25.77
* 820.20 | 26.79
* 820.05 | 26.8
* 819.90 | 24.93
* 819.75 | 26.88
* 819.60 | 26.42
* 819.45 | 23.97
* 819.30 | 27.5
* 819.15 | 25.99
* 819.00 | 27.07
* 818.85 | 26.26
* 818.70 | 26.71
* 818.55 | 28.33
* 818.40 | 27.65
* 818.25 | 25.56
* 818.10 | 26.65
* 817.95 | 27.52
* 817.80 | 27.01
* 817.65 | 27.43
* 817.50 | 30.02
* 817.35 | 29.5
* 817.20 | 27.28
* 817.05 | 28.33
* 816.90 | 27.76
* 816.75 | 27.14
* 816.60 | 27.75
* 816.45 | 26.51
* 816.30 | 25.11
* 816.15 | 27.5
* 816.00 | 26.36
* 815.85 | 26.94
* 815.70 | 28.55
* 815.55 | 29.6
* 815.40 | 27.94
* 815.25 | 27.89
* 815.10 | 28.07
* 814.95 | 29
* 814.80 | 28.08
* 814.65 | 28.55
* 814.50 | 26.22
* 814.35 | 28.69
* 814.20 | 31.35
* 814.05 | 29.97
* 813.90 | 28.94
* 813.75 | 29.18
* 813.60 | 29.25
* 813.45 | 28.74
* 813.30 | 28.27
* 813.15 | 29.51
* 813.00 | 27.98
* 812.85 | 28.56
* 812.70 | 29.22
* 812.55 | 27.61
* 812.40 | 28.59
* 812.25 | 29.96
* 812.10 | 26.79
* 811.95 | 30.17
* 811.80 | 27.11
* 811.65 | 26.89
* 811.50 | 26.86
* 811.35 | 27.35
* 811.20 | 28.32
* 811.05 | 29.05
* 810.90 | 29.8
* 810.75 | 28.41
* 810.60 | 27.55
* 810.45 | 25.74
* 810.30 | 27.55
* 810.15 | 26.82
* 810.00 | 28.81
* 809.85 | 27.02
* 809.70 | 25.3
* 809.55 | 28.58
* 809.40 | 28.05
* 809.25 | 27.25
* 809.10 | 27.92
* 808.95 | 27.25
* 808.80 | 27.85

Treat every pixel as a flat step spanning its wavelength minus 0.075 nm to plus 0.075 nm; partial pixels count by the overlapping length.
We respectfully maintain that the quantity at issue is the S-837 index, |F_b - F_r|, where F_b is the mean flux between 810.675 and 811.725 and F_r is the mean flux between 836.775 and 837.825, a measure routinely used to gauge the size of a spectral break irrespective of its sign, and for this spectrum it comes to 2.2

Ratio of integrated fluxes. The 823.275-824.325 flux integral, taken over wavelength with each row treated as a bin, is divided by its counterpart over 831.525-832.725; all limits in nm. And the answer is 0.89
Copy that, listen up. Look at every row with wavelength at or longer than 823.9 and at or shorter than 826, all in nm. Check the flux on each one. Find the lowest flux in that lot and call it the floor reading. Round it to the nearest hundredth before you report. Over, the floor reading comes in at 24.82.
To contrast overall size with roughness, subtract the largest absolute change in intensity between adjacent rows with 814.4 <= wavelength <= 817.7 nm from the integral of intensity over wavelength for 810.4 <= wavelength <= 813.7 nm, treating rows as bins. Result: 91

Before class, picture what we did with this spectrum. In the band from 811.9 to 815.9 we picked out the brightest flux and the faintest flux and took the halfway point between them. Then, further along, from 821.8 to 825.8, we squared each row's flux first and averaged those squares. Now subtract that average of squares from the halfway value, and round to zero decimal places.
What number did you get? -728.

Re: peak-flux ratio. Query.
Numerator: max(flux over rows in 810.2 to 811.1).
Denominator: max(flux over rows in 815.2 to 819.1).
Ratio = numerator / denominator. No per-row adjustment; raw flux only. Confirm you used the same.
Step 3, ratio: 0.993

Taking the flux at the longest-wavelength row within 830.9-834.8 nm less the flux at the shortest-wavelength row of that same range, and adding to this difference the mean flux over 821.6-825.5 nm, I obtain 28.6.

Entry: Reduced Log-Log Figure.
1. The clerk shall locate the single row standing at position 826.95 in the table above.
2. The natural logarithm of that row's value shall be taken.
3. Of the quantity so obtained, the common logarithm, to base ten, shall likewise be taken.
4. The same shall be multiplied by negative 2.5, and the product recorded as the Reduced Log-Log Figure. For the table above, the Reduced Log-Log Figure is -1.29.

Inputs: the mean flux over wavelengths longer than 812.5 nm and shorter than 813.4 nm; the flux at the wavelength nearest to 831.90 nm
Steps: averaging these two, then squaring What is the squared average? 739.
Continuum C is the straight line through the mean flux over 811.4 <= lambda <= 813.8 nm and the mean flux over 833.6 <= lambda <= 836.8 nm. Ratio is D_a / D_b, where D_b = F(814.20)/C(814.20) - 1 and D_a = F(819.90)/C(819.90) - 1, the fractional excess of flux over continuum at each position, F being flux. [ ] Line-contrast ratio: -1.0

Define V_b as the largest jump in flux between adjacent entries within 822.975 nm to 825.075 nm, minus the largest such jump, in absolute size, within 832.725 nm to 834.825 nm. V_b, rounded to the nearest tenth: -8.0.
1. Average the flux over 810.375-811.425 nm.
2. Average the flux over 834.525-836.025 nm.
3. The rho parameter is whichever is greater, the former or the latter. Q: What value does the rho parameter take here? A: 28.0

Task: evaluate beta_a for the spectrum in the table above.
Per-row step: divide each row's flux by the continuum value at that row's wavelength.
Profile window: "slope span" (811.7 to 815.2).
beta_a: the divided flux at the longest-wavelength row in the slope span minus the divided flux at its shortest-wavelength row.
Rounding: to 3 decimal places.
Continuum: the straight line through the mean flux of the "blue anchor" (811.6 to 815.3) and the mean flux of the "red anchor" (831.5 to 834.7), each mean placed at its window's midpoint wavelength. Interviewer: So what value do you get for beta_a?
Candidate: 0.049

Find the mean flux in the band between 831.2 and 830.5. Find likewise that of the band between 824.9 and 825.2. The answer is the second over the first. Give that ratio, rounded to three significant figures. 1.07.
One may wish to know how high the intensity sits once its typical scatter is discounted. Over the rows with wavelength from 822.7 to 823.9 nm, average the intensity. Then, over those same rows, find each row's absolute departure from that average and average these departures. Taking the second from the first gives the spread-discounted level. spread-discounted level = 26.4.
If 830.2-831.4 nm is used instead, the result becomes 25.7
